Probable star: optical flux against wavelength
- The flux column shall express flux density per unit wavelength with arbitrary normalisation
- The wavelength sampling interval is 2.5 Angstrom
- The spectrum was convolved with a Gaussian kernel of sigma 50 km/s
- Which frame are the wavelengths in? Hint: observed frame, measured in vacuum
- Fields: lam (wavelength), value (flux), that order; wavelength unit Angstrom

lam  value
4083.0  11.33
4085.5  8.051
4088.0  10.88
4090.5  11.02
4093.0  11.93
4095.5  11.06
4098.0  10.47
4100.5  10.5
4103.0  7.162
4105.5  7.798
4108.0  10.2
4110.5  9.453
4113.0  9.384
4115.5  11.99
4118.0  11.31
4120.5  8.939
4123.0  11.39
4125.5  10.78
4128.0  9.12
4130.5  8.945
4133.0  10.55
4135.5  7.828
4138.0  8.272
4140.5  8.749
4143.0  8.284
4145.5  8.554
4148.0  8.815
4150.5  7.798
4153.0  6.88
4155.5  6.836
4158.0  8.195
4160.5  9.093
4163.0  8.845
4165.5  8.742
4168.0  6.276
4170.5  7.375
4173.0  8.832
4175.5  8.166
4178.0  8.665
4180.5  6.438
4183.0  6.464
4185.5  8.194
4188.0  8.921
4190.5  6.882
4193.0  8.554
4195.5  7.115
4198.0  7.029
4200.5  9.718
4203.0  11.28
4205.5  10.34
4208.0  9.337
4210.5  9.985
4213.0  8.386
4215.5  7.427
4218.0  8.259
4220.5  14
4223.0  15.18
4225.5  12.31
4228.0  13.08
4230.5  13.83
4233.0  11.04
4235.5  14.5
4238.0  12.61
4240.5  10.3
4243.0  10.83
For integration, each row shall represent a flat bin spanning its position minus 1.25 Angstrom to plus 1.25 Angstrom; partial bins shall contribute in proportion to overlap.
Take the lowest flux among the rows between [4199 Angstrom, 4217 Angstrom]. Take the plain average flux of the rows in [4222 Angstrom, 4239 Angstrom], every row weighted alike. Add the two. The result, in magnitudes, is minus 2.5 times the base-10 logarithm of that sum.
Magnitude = -3.29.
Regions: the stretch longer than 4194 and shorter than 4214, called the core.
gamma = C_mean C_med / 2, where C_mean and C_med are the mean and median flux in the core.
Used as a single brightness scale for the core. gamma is 44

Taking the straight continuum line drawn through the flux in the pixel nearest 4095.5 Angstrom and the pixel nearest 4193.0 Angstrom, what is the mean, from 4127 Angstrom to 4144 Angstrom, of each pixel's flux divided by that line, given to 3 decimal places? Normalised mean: 0.879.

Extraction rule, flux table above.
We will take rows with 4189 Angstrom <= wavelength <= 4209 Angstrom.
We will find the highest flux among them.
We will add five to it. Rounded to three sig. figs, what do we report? 16.3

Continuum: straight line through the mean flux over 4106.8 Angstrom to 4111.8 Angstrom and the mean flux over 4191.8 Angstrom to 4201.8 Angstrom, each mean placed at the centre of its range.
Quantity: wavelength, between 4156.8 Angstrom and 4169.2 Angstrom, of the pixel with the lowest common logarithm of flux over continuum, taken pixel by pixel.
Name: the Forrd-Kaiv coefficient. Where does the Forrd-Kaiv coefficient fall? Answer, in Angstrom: 4168.0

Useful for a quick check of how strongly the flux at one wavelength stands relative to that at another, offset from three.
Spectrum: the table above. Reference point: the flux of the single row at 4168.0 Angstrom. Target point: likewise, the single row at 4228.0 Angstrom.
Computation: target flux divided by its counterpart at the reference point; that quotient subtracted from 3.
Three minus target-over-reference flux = 0.9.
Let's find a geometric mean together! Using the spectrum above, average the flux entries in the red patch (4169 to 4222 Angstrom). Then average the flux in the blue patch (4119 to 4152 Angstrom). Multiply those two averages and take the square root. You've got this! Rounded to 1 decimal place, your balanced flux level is 8.9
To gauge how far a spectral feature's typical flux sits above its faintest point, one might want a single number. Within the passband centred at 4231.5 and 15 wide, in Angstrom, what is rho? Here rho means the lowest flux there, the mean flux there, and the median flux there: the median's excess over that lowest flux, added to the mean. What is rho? 14.7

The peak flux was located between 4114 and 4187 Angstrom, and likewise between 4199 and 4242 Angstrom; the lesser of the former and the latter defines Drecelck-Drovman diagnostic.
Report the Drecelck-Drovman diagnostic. 12.0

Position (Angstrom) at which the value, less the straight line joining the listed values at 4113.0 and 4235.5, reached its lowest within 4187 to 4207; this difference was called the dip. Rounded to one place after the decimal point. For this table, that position 4198.0 Angstrom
